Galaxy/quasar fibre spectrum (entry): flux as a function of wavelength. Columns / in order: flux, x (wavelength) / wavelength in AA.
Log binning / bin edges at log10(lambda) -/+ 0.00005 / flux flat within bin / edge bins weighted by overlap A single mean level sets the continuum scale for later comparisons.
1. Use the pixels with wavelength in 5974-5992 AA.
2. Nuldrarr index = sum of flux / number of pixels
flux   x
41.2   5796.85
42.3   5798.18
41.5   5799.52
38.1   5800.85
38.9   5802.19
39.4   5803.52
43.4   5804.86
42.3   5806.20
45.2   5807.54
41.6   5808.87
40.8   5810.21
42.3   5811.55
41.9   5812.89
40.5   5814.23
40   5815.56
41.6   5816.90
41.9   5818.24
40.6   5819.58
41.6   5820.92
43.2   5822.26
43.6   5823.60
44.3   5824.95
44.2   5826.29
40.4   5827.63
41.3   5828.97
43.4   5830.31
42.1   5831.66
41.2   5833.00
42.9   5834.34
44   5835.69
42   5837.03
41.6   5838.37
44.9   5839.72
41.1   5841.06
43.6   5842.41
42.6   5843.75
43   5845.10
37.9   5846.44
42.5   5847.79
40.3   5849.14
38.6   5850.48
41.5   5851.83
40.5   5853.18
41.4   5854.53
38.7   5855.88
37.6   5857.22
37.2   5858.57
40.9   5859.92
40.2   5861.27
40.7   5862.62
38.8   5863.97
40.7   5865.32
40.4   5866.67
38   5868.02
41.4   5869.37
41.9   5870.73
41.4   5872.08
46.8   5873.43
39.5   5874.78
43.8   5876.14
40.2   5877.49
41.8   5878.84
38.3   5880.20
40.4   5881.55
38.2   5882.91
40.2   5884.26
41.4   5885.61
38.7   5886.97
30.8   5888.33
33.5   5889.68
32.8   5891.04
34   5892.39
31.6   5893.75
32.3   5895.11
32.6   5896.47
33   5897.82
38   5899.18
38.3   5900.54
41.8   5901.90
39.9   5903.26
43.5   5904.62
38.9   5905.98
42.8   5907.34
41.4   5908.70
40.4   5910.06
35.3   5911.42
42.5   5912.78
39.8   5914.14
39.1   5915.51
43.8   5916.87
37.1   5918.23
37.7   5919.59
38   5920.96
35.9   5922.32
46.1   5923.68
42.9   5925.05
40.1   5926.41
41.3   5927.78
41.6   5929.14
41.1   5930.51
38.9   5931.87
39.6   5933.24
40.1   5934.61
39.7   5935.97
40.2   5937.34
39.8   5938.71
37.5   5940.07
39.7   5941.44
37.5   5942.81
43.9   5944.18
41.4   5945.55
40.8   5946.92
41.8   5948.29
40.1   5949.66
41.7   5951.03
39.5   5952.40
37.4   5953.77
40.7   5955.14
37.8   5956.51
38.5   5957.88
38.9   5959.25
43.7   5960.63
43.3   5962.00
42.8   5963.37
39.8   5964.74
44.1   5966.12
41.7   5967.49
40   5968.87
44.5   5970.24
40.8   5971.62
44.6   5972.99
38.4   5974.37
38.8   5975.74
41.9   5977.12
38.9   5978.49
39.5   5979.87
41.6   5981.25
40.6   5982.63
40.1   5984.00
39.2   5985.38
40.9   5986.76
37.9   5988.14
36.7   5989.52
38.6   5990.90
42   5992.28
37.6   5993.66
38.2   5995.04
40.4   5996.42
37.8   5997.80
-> 39.5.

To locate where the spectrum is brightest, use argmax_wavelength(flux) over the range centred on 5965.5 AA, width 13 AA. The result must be 5970.24 AA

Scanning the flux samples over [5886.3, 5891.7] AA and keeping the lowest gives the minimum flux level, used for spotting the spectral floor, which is 30.8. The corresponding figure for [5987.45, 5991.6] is 36.7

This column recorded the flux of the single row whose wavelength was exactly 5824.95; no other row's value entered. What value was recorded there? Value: 44.3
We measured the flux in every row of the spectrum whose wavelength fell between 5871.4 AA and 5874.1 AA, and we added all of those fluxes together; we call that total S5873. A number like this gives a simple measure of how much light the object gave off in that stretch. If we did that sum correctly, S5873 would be 88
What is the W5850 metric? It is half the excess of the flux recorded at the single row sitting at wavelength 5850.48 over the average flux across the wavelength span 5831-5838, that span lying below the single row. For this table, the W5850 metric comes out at -1.9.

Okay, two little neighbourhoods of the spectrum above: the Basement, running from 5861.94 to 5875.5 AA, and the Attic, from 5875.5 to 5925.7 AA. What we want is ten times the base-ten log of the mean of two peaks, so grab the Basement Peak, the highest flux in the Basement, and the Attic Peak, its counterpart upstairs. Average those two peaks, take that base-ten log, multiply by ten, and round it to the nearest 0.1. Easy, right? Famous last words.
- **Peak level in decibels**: 16.7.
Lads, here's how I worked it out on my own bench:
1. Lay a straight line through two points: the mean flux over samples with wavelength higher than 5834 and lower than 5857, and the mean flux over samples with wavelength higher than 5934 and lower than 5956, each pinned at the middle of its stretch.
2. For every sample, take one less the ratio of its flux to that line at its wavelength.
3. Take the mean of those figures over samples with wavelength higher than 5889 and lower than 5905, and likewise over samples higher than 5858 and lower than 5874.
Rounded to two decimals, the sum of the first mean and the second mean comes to 0.13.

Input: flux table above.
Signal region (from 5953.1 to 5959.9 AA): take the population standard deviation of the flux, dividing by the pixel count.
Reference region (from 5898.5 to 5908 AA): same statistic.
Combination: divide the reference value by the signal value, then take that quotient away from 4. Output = 2.19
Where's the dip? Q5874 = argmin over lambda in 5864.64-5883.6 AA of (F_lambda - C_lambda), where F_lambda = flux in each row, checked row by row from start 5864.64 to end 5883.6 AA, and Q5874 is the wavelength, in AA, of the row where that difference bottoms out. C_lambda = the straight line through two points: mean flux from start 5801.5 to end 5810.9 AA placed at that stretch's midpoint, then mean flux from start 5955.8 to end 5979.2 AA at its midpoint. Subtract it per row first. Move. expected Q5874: 5868.02 AA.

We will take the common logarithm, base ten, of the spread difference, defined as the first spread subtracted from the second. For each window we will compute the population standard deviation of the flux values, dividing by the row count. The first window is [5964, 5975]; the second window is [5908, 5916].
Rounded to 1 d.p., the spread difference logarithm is -1.5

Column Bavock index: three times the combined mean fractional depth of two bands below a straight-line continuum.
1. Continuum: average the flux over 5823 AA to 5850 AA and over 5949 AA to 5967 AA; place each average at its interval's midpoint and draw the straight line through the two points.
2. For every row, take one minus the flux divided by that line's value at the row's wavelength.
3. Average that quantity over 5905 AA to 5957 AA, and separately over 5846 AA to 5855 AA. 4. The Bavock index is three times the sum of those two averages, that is 0.19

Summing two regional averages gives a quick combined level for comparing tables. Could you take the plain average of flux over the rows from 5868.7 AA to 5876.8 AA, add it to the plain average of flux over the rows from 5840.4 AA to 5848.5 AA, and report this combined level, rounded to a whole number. 84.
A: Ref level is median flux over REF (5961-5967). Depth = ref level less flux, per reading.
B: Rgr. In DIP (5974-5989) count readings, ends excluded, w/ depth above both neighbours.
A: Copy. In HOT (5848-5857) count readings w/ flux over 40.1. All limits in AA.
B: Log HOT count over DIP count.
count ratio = 2.0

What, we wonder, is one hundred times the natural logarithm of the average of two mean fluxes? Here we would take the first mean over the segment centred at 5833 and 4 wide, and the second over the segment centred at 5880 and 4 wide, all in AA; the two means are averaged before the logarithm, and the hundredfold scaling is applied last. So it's 372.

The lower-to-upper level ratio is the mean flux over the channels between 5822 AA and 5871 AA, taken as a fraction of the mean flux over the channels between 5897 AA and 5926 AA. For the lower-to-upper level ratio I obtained 1.04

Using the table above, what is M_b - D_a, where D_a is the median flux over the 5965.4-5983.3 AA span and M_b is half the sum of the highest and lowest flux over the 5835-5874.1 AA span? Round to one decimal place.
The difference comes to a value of 1.2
